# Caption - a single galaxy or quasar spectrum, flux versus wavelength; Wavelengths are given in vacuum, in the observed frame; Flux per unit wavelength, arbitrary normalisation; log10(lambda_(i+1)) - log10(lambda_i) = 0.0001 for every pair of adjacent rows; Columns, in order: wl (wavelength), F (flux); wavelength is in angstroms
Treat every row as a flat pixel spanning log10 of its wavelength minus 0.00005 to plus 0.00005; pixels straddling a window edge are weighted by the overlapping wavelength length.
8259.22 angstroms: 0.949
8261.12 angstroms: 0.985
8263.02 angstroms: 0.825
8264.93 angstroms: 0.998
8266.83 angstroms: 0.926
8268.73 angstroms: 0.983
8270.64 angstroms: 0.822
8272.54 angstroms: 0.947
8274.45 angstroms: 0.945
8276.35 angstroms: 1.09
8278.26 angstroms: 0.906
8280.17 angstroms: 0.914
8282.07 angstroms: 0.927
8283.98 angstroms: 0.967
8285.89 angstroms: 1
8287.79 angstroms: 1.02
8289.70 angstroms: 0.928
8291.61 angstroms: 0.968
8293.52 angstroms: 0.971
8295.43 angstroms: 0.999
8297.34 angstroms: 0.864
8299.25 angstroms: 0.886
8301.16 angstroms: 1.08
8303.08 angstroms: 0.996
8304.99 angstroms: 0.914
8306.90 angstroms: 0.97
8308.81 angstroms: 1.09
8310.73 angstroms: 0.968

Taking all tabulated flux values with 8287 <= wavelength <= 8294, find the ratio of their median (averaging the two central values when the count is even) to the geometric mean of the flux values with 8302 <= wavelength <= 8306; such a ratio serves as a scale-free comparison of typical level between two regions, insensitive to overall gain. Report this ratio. 1.02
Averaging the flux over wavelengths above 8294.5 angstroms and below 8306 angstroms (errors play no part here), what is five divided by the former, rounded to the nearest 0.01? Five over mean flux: 5.23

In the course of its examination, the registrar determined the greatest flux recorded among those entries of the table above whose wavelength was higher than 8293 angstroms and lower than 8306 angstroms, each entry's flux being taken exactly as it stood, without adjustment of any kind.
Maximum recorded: 1.08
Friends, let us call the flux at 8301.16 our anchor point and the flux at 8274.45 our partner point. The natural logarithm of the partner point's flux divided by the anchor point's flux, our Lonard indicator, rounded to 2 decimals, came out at -0.13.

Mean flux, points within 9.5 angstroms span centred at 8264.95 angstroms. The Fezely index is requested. 0.943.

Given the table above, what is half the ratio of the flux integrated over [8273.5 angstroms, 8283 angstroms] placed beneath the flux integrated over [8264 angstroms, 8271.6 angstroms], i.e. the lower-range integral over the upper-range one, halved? 0.39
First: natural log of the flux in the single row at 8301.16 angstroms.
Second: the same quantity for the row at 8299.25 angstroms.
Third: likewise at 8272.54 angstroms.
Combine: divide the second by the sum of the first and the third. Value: -5.4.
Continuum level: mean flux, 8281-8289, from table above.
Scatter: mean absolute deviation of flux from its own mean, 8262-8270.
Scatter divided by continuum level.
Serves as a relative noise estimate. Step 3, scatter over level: 0.059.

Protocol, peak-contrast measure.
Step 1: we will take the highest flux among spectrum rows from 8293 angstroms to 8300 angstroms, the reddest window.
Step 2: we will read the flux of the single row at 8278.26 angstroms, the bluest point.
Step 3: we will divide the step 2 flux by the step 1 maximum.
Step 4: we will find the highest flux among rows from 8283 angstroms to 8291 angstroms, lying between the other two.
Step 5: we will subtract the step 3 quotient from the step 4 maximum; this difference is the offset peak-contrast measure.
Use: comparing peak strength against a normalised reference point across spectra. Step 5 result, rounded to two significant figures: 0.11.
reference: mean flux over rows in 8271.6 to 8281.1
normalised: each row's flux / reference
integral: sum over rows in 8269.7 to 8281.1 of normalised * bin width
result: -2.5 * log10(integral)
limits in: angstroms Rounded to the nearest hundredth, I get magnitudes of -2.62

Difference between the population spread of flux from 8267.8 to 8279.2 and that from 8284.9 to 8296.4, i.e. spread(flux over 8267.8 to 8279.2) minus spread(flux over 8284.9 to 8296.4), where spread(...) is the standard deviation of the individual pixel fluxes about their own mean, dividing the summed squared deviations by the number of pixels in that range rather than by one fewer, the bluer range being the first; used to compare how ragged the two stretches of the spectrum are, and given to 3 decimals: 0.051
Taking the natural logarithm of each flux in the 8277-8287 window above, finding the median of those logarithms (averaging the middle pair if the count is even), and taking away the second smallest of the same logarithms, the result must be 0.01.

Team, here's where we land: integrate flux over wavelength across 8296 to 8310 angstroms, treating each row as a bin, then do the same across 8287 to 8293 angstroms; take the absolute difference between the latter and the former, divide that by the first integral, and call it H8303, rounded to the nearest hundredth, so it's 0.57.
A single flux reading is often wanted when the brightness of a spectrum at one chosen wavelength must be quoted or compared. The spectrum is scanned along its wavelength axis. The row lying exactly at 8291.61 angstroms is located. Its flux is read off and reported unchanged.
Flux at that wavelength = 0.968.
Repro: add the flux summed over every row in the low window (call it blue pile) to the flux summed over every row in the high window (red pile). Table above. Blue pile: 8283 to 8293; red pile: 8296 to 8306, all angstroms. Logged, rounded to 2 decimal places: 9.62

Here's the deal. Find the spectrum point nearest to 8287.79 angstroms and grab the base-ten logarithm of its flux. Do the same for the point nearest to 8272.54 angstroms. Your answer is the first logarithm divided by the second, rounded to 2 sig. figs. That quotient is -0.36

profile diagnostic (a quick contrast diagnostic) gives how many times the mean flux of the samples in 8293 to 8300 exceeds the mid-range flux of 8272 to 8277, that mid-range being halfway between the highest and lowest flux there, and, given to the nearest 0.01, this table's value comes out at 0.91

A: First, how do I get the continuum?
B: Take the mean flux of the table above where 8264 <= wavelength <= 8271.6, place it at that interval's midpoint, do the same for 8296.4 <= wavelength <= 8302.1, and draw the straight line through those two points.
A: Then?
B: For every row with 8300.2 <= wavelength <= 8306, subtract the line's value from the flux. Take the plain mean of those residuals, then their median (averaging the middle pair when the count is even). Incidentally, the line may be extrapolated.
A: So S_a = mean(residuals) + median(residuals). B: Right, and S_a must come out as 0.10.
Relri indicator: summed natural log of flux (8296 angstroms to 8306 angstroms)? -0.28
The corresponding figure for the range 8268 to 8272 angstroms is -0.21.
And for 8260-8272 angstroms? -0.50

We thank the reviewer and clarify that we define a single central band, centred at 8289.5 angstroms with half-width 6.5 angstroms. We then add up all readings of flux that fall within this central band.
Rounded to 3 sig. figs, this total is 6.85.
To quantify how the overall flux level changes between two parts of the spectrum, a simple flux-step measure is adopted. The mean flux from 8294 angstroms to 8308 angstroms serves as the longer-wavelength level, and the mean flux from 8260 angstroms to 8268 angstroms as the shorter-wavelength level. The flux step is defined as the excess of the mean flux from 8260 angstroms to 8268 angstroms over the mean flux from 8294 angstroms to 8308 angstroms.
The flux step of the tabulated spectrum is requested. -0.02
